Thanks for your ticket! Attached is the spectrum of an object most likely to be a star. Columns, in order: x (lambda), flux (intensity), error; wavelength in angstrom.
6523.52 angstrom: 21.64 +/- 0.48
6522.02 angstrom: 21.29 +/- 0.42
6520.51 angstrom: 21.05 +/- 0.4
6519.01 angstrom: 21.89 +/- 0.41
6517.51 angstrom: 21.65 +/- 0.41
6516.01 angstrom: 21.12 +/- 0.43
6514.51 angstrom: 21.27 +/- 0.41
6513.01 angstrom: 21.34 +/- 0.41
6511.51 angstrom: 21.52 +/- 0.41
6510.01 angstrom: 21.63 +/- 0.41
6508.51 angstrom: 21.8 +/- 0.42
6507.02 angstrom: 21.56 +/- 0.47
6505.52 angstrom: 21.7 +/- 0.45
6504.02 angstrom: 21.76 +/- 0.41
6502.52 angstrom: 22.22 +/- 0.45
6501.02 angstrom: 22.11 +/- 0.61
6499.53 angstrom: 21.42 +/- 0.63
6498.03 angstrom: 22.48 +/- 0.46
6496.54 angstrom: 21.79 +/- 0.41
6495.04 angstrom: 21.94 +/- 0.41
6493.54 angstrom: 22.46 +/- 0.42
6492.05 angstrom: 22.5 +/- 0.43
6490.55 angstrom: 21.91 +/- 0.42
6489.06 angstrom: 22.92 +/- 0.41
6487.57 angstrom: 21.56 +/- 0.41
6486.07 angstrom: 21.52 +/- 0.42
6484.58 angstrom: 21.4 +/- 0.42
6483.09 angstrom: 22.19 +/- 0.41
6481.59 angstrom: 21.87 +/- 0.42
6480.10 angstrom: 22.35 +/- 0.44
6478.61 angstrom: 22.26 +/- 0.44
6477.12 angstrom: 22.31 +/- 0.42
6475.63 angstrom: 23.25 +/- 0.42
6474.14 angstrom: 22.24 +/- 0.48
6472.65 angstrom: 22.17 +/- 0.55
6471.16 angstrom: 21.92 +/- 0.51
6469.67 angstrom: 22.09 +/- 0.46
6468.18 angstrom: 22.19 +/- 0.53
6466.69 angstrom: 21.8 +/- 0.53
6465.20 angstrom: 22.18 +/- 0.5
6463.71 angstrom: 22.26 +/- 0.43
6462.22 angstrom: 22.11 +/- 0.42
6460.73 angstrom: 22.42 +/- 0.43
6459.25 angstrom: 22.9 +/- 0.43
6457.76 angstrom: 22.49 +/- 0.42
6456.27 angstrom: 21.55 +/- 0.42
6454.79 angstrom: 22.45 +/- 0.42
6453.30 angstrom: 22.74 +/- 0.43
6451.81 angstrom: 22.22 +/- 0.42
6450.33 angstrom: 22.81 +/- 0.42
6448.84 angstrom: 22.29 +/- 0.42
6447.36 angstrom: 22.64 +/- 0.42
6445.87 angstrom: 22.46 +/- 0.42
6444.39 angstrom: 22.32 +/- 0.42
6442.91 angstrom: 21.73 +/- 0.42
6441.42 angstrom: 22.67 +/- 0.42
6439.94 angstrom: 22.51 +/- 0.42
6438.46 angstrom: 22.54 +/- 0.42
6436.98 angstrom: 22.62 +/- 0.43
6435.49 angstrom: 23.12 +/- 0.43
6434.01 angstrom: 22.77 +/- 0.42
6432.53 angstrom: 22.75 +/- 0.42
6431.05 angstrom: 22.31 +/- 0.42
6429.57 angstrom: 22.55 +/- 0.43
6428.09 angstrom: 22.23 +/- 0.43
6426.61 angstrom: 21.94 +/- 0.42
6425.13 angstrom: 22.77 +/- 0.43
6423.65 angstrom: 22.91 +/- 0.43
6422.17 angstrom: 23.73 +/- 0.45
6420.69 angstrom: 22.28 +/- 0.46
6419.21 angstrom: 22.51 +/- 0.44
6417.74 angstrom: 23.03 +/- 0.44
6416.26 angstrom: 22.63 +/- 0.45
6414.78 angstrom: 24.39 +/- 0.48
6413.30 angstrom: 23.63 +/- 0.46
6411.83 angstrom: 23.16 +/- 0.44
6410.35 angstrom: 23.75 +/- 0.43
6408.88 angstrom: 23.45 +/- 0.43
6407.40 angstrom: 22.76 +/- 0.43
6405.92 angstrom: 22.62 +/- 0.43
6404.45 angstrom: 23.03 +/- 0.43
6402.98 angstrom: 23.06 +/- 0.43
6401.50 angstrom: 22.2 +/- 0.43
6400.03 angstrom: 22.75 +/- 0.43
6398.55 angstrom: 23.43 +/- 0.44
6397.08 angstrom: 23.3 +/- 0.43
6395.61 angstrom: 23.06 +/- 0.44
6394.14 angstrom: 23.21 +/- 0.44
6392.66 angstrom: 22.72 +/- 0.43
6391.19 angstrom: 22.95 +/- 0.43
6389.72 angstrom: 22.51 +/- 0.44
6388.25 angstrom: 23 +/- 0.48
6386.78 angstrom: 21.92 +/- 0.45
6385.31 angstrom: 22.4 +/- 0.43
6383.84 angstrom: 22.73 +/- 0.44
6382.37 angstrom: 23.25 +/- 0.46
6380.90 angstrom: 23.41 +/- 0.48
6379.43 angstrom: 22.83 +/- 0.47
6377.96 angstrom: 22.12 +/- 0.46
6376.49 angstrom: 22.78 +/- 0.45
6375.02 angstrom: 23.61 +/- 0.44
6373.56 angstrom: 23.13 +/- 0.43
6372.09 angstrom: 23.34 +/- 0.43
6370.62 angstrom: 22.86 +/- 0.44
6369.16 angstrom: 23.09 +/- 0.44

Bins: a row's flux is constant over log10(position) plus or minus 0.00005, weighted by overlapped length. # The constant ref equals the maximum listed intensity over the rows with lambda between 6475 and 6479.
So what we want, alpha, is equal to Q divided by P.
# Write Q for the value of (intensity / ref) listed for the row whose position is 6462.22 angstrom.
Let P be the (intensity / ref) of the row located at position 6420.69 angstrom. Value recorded 0.99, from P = 0.958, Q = 0.95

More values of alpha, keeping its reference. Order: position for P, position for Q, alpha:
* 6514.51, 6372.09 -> 1.10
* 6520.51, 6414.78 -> 1.16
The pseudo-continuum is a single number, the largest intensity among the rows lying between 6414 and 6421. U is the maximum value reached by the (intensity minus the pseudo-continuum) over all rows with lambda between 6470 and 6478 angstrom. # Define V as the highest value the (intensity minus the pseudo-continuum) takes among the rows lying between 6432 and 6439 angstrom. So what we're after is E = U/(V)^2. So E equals -0.7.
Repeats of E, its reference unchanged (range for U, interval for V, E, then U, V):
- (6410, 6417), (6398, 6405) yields 0.0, 0.0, -0.96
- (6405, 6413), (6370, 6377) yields -1.1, -0.6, -0.78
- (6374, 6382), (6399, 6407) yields -0.4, -0.8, -1.33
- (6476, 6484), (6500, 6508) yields -0.4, -2.0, -2.17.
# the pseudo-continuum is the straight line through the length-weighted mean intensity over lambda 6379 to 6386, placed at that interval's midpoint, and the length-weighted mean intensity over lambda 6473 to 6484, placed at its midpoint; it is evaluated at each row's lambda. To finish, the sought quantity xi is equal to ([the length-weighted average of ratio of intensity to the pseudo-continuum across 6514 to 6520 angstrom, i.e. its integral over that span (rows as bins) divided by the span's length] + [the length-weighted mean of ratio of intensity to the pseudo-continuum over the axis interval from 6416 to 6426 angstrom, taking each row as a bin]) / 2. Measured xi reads 0.989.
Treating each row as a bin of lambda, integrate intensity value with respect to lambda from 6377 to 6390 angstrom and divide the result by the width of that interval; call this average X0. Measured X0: 22.7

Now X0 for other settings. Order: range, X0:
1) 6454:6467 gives 22.3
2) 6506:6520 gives 21.5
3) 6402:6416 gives 23.3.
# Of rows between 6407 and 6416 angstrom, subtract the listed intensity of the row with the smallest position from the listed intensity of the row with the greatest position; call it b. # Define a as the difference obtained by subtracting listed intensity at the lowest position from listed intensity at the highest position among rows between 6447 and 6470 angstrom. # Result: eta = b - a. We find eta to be 2.2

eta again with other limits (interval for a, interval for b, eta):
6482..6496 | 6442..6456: 1.0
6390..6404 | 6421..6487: -2.3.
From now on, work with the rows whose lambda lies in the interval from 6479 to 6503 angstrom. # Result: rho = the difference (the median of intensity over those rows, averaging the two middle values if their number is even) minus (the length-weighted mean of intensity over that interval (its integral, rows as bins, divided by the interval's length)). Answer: -0.018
